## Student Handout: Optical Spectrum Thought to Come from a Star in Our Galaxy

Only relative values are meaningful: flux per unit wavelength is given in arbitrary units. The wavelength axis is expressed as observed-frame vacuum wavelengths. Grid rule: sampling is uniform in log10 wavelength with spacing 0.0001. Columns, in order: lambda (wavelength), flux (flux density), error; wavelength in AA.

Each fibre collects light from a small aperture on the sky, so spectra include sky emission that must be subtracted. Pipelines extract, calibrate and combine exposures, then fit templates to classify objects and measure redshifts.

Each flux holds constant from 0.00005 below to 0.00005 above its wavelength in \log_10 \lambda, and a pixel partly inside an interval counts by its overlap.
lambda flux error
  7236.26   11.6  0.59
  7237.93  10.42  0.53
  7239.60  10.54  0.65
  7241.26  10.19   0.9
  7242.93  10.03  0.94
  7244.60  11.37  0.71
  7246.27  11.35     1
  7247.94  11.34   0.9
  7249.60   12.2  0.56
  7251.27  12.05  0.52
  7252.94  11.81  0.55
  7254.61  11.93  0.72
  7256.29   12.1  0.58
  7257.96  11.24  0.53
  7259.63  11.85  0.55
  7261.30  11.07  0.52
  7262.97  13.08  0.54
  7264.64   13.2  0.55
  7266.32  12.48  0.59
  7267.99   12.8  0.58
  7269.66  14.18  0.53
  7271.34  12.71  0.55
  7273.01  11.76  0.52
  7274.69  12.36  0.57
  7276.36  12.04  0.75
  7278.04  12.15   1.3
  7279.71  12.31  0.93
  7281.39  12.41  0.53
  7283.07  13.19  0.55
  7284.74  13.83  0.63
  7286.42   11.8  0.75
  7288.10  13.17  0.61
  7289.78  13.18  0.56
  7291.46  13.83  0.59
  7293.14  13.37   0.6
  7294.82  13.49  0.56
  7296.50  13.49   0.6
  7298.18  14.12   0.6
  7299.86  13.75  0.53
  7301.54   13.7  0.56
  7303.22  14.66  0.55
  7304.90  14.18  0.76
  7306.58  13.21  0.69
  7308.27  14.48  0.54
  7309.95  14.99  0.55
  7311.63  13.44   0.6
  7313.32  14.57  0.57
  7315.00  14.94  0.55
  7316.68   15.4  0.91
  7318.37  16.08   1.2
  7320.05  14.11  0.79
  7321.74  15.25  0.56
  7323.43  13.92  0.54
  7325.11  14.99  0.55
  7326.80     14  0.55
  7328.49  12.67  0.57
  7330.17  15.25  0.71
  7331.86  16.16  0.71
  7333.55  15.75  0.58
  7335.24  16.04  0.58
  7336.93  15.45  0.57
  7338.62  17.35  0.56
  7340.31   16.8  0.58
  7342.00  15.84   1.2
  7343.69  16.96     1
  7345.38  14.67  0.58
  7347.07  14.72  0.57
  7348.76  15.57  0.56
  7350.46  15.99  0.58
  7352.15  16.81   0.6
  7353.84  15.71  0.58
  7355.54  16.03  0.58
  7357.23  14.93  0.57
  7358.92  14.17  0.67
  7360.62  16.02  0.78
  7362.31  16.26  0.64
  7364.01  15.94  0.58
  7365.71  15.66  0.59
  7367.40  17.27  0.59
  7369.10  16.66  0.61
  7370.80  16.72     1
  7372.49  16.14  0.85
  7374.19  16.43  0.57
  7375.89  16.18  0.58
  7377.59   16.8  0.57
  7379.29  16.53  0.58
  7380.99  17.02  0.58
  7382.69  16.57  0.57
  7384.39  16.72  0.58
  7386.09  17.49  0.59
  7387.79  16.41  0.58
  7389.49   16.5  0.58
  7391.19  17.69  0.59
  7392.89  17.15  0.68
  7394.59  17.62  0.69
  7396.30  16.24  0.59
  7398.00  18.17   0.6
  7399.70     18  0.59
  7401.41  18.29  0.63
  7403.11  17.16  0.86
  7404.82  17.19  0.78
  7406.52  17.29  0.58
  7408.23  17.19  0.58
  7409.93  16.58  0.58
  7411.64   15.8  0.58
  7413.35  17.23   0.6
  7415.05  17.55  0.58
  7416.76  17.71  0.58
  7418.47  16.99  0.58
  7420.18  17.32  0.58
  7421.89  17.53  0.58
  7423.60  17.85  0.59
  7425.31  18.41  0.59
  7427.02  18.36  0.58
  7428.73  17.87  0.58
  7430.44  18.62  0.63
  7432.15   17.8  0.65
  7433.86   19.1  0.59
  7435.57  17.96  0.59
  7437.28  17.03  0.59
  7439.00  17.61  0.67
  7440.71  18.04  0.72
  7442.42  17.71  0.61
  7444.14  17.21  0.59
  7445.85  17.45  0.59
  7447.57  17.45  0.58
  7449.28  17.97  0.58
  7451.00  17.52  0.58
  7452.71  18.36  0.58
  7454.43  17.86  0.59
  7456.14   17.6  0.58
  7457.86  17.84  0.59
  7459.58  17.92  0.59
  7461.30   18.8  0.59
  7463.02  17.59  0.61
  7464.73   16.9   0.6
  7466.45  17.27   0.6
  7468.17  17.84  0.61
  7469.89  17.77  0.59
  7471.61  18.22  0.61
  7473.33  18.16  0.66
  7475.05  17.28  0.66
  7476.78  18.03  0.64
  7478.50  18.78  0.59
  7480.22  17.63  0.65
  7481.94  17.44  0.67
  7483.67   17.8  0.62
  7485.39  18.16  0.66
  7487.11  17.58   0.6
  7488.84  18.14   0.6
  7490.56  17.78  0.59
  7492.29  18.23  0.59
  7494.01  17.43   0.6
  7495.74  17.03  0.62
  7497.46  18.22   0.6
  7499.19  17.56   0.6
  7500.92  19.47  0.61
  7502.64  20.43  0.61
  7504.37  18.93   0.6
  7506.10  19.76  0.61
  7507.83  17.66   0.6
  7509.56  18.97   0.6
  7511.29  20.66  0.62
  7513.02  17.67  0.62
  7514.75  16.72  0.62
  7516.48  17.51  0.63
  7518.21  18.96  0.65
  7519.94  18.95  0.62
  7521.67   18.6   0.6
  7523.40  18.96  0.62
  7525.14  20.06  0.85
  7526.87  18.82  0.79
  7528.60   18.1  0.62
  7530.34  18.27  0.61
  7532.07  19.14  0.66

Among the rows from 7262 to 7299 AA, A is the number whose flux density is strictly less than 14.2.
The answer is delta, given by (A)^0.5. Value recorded 4.69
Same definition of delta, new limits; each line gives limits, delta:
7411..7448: 0.00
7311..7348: 2.24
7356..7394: 1.00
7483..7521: 0.00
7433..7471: 0.00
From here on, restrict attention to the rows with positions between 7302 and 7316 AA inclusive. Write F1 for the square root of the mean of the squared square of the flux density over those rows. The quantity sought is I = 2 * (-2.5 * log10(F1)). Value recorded -11.6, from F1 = 206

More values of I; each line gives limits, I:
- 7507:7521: -12.7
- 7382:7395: -12.3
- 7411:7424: -12.4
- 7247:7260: -10.7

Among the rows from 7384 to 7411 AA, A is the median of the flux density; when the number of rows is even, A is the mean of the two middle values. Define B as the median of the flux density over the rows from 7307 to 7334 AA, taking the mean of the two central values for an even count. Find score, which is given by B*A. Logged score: 257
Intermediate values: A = 17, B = 15.0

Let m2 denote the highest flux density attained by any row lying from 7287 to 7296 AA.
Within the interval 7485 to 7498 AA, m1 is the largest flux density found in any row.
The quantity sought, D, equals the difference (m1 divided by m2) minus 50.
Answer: -48.7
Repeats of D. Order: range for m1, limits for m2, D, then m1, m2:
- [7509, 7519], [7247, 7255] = -48.3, 20.66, 12.2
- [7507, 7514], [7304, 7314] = -48.6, 20.66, 14.99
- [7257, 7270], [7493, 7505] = -49.3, 14.18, 20.43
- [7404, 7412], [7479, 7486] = -49.0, 17.29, 18.16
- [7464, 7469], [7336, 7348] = -49.0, 17.84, 17.35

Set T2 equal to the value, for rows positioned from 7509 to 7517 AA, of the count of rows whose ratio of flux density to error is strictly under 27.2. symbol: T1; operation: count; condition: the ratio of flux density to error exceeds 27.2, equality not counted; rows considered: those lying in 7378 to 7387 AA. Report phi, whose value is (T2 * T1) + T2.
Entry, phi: 6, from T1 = 5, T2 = 1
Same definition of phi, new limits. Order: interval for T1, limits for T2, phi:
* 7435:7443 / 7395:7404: 4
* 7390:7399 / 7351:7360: 12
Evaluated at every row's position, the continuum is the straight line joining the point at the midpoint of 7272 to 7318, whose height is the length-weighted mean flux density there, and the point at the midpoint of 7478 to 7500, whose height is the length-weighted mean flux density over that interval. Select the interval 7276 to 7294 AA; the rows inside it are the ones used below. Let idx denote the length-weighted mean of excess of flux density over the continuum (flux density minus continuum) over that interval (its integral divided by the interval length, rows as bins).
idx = -0.4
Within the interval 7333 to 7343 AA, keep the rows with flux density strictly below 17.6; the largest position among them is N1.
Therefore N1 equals 7342.00 AA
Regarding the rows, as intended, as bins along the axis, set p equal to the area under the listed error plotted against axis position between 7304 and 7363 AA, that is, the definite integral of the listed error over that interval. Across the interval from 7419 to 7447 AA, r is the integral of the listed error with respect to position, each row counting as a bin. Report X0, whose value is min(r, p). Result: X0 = 17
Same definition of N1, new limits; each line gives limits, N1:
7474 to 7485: 7481.94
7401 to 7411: 7409.93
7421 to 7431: 7421.89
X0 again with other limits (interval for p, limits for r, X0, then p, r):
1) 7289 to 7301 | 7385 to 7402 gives 7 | 7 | 10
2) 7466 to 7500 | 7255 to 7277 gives 12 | 21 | 12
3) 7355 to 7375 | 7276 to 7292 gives 12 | 13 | 12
